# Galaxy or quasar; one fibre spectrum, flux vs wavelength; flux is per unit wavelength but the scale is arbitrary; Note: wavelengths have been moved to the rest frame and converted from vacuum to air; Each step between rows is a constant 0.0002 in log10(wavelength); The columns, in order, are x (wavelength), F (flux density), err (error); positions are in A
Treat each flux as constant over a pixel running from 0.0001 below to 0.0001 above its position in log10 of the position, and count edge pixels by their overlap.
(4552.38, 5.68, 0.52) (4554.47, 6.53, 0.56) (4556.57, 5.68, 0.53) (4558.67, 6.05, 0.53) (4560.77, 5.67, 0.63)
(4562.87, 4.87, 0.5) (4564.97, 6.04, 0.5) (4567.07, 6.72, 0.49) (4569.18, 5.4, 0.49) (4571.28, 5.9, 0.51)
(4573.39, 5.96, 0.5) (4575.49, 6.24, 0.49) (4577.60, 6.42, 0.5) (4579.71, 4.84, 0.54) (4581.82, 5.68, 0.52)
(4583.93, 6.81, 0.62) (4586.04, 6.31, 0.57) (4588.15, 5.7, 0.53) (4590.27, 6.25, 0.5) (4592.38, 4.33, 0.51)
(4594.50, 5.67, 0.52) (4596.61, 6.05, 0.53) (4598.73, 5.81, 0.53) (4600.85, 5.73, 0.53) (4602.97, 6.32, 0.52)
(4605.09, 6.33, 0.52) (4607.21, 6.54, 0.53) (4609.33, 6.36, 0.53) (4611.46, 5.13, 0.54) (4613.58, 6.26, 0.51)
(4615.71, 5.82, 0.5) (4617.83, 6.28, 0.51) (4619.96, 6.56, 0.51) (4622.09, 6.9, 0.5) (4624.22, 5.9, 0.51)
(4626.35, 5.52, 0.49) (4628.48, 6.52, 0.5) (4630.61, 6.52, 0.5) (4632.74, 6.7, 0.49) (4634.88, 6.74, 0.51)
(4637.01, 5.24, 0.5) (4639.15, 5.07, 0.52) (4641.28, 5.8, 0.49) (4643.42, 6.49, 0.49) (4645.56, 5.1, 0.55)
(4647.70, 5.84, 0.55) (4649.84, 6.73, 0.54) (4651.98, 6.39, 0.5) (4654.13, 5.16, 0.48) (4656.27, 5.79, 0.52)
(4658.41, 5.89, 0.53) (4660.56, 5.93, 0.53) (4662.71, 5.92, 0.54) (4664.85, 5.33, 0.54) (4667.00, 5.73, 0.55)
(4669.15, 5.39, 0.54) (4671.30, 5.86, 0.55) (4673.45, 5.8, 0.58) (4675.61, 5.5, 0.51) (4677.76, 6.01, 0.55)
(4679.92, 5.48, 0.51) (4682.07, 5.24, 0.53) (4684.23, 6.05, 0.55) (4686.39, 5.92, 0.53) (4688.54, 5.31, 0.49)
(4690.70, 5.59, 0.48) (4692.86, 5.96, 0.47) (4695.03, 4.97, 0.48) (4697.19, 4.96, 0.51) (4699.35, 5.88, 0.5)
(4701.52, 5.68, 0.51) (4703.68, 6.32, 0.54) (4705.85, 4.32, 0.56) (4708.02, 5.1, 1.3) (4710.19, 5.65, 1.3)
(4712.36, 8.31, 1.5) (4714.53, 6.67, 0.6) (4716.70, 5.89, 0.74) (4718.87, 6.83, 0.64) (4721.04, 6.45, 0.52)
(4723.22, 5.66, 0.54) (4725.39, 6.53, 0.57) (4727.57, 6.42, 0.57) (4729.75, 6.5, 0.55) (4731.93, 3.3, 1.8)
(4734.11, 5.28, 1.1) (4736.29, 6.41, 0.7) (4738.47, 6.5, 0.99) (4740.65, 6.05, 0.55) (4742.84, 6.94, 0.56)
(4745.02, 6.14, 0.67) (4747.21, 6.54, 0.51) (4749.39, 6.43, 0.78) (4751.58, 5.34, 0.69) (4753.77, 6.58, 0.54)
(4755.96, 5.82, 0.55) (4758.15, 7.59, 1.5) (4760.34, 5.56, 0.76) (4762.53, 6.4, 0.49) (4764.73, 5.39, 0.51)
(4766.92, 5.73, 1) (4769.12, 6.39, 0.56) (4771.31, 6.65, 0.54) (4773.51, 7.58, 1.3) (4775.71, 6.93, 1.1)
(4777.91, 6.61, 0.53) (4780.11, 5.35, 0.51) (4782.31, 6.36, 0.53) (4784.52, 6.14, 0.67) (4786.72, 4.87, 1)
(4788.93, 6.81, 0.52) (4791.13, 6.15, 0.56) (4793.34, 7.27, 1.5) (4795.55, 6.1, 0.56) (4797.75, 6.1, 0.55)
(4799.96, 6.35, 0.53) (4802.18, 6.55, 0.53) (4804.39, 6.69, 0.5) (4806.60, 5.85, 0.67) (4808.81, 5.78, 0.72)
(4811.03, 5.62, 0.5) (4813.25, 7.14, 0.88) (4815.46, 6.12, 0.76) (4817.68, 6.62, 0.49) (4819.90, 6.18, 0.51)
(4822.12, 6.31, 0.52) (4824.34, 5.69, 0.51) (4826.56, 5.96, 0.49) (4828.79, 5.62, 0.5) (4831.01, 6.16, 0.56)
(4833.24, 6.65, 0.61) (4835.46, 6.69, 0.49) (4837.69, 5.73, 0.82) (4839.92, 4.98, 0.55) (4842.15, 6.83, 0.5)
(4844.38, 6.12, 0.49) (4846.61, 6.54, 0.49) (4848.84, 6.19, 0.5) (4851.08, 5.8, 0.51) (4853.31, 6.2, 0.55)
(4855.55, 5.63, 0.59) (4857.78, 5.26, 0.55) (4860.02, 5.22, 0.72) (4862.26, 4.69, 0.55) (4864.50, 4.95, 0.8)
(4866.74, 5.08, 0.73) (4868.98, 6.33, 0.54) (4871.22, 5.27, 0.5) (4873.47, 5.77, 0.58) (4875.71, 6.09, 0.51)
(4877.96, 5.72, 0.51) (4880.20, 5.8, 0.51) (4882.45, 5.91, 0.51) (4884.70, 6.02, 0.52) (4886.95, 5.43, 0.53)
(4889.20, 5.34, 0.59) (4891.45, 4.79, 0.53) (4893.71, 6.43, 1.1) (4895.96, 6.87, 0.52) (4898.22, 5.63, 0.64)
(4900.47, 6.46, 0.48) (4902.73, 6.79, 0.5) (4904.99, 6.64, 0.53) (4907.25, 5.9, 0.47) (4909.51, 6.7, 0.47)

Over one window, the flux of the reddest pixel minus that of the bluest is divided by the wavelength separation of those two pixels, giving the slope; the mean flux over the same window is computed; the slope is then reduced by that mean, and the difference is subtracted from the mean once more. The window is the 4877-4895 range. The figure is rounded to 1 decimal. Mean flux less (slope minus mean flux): 11.3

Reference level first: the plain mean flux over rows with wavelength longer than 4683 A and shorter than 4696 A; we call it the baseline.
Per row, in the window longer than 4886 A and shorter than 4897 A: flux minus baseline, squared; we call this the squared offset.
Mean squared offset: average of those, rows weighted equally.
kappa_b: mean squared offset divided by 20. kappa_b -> 0.030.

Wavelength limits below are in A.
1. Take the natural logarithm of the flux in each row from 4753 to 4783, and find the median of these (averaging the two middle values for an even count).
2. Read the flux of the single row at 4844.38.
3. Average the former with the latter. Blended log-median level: 3.99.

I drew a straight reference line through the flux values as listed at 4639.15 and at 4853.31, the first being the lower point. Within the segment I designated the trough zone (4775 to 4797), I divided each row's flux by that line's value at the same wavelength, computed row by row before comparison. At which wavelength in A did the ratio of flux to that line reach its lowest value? 4786.72 A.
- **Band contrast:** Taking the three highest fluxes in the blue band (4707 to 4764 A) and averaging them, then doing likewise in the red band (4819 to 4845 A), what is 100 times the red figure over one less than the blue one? 102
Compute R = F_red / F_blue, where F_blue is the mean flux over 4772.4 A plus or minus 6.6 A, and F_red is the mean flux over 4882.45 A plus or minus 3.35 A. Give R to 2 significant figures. 0.89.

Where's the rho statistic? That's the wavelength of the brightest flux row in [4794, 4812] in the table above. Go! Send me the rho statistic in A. 4804.39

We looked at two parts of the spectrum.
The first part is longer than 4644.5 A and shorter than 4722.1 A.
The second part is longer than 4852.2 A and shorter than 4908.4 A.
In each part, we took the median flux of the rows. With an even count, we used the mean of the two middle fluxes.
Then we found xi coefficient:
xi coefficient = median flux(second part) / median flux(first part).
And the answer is 0.99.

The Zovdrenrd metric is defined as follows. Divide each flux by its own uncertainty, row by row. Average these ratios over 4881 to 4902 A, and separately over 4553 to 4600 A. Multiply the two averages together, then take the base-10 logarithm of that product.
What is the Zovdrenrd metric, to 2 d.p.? 2.06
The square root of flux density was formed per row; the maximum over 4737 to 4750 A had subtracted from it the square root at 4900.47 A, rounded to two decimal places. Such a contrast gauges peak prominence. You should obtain 0.09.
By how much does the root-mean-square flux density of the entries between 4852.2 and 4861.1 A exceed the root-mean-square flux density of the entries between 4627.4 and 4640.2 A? -0.6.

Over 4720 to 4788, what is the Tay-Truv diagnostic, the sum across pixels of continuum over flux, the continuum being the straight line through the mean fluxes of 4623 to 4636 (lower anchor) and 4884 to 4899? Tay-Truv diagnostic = 31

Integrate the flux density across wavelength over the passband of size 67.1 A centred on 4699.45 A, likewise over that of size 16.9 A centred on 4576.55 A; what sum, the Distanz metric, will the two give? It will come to 488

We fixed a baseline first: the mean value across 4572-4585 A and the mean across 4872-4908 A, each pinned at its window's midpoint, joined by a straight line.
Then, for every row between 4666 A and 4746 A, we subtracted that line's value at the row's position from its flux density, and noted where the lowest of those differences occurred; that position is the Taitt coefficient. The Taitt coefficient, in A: 4731.93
